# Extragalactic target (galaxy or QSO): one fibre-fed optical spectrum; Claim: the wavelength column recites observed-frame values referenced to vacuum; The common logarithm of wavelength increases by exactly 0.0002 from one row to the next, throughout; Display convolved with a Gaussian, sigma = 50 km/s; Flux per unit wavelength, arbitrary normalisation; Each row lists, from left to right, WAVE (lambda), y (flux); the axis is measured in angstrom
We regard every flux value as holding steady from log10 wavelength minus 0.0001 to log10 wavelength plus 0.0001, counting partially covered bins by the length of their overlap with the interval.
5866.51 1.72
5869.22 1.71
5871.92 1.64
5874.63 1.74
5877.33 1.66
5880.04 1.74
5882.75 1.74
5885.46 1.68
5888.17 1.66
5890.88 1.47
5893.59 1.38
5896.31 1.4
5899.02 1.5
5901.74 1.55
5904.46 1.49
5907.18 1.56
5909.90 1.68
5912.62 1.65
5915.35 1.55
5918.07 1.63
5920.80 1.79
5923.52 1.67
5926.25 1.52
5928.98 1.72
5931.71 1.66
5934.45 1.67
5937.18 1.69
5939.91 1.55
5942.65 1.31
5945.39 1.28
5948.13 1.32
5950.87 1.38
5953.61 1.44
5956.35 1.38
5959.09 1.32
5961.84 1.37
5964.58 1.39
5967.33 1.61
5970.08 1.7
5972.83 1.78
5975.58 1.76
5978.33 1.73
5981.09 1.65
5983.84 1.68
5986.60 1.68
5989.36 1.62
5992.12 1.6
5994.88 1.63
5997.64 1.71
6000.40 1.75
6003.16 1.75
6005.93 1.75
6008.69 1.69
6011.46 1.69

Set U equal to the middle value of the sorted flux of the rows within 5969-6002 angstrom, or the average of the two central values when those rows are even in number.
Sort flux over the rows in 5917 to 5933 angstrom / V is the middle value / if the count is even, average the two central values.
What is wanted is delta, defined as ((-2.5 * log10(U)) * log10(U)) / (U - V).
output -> -5.2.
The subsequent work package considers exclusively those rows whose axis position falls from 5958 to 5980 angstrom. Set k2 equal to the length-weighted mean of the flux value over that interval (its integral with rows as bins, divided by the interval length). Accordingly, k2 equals 1.59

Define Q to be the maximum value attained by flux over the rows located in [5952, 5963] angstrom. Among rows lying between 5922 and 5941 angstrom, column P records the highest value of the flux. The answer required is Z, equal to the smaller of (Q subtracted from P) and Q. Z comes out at 0.28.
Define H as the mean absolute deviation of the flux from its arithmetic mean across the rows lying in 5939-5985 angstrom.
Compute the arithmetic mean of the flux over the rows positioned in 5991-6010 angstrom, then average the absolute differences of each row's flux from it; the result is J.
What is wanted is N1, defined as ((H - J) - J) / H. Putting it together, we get 0.4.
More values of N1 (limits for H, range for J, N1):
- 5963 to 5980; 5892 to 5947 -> -1.0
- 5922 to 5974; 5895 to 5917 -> 0.2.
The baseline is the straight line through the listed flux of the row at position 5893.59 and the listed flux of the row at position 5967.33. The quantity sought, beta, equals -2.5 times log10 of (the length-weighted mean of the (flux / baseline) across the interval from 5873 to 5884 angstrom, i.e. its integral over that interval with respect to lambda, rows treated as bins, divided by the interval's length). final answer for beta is -0.28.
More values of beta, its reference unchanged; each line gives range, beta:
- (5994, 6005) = 0.00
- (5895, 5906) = -0.06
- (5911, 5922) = -0.14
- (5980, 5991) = 0.01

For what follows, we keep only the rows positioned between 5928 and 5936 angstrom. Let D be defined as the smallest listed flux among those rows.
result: 1.66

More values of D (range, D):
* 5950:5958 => 1.38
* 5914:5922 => 1.55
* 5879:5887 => 1.68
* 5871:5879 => 1.64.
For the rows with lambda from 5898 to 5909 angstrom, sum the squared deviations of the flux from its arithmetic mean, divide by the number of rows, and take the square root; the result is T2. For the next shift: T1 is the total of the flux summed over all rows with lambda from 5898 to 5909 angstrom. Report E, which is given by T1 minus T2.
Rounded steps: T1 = 6.1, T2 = 0.030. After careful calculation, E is 6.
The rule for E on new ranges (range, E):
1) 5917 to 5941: 15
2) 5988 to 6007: 12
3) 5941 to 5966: 12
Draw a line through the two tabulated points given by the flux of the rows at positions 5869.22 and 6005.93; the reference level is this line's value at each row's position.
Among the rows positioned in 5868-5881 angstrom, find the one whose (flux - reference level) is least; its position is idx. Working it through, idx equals 5871.92 angstrom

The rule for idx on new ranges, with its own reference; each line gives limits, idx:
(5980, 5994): 5992.12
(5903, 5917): 5904.46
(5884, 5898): 5893.59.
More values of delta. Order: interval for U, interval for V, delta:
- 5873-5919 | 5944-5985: -0.6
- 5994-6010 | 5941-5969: -0.4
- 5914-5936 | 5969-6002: 4.9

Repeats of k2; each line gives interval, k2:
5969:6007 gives 1.70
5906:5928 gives 1.63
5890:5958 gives 1.53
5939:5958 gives 1.37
